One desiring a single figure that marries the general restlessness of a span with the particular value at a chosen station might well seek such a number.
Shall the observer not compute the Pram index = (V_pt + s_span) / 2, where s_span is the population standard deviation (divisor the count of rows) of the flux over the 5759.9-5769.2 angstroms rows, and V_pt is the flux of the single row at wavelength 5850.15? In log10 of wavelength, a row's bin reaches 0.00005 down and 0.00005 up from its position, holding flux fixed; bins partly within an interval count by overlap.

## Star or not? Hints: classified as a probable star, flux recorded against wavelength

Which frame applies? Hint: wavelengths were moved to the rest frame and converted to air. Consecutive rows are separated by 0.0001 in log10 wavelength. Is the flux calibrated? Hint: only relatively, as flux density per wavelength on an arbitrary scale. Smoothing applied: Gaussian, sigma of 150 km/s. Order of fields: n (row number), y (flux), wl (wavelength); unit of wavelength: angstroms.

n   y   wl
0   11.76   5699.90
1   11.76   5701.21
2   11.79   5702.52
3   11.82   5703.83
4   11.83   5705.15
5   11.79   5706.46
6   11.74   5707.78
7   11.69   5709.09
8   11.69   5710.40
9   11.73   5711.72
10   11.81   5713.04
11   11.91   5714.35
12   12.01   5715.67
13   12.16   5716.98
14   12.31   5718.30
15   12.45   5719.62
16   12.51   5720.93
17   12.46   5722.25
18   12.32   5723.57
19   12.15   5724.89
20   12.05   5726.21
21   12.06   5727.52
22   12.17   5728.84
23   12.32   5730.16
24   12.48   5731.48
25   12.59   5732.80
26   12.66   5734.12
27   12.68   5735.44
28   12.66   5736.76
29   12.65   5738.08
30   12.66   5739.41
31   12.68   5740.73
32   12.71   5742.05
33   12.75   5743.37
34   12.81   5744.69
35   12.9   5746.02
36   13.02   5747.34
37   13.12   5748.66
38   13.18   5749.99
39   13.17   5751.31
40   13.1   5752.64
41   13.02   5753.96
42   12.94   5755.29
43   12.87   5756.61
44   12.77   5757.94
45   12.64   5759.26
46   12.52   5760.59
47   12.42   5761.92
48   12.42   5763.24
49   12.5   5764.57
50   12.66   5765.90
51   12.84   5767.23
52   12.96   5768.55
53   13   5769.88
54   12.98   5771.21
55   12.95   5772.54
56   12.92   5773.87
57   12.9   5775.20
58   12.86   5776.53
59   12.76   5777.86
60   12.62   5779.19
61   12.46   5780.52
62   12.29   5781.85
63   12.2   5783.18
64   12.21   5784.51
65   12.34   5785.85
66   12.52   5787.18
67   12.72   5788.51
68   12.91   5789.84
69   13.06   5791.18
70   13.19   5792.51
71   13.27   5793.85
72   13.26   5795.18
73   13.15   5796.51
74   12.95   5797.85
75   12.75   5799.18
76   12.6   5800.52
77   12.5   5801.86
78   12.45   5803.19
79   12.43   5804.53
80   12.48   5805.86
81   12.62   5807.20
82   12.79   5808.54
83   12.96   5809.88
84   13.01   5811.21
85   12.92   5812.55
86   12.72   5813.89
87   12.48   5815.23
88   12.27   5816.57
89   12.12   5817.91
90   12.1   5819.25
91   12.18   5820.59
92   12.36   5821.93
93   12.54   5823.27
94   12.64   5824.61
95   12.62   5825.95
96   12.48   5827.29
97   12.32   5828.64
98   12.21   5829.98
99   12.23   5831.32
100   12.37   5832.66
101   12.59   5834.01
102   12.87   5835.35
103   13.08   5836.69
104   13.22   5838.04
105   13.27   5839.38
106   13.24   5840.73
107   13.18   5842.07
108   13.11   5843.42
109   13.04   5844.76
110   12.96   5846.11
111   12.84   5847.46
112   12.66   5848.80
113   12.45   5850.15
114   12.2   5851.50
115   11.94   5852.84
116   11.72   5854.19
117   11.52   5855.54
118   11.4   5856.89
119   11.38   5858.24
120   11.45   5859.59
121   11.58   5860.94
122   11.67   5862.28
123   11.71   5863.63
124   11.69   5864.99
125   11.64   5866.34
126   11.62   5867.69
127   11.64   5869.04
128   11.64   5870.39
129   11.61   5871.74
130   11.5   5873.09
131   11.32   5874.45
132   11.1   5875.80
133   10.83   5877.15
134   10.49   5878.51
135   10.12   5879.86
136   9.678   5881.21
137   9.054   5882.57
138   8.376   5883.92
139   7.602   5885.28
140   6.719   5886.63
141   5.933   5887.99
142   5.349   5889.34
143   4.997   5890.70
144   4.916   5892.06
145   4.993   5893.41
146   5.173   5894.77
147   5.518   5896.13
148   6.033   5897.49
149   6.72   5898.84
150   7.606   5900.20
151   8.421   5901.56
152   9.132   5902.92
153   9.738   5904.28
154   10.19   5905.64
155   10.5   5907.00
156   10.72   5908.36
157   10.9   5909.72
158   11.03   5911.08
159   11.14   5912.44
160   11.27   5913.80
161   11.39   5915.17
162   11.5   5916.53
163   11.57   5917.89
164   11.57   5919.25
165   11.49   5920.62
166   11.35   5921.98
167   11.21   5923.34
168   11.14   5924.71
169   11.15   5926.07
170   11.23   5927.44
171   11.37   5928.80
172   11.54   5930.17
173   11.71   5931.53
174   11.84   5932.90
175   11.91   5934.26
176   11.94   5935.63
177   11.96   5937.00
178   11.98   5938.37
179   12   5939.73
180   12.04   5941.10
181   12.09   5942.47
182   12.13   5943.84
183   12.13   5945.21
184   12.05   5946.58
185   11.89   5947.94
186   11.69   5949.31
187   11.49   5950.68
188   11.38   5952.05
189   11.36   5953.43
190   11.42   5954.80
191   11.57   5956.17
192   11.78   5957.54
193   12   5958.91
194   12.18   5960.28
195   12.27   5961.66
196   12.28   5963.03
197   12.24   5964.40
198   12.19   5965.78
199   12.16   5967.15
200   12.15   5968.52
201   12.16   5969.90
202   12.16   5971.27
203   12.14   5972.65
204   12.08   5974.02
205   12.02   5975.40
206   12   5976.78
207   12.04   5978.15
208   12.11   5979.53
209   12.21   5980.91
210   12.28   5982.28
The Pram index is 6.32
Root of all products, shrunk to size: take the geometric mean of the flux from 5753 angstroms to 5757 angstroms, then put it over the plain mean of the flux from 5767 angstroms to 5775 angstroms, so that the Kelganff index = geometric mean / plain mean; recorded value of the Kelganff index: 1.00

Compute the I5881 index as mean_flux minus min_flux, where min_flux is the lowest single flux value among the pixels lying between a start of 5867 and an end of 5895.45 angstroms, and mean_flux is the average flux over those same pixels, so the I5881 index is 3.88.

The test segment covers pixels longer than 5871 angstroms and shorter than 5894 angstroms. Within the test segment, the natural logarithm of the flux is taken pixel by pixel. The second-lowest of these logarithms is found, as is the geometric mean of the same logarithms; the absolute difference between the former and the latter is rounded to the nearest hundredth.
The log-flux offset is 0.46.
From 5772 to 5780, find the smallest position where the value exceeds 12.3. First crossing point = 5772.54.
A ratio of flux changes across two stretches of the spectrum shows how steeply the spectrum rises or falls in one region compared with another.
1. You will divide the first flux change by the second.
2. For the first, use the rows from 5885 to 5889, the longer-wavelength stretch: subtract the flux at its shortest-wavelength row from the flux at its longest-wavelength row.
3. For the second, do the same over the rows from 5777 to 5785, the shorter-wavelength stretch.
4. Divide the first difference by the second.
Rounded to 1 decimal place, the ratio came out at 3.0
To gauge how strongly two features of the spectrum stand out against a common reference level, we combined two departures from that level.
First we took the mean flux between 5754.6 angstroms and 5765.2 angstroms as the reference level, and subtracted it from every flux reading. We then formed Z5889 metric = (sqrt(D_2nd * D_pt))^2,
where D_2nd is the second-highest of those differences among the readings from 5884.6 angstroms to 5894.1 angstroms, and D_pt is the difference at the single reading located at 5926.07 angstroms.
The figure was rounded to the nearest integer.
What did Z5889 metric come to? 9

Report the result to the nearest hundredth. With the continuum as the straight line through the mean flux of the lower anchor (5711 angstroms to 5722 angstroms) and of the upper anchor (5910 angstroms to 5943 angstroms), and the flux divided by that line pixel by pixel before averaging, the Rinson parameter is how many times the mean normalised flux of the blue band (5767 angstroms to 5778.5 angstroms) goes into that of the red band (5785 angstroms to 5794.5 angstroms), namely 1.00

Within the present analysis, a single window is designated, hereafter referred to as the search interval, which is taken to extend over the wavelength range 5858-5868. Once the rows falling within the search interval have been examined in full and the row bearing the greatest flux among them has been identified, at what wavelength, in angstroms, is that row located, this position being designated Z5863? 5863.63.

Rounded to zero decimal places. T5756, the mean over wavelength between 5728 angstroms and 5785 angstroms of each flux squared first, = 162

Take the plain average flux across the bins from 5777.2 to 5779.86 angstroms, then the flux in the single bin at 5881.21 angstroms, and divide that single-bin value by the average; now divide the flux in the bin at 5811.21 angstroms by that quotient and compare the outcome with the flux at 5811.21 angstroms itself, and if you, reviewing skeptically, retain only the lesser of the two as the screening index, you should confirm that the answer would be 13.0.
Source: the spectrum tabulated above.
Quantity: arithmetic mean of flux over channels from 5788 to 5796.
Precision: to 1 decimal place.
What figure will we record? 13.1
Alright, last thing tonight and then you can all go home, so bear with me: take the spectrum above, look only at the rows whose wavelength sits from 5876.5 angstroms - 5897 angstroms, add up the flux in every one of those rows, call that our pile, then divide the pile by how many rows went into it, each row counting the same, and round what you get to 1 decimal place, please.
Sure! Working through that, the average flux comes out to 7.3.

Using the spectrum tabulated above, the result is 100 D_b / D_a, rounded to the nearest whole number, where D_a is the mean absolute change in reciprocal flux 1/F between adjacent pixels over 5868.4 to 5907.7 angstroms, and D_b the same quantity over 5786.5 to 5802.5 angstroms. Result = 10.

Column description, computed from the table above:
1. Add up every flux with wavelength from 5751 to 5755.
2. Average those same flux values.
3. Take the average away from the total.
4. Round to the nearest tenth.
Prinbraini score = 26.2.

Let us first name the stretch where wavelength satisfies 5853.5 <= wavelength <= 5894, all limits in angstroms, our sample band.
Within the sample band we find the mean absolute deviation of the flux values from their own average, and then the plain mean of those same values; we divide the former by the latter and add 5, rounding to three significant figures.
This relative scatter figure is 5.21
